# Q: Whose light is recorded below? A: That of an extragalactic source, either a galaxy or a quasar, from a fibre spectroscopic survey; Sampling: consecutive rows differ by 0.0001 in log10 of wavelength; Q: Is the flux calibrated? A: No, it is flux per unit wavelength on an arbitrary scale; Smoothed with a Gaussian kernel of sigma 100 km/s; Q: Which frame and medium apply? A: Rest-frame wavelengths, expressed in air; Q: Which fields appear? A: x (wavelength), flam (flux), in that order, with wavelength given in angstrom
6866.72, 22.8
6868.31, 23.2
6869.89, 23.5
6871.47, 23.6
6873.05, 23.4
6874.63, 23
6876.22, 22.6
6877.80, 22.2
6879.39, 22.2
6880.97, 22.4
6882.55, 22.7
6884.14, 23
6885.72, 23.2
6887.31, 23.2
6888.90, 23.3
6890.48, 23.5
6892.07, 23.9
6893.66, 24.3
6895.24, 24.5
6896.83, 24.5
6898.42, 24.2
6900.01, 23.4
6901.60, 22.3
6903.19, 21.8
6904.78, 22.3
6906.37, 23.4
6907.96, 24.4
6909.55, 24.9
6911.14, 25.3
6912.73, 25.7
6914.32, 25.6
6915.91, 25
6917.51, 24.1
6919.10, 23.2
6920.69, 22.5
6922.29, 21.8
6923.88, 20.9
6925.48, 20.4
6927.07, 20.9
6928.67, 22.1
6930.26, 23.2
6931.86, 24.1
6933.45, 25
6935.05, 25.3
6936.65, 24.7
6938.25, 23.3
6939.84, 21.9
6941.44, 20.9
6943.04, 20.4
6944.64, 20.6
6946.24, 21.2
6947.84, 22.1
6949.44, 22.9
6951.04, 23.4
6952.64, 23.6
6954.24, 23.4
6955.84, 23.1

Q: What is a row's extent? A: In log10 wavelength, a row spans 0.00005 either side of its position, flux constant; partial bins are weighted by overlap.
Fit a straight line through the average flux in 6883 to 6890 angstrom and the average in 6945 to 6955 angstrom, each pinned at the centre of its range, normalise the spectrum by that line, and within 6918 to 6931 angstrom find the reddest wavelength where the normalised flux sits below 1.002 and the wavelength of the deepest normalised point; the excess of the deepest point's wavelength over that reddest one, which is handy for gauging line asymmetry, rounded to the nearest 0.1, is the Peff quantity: -3.2 angstrom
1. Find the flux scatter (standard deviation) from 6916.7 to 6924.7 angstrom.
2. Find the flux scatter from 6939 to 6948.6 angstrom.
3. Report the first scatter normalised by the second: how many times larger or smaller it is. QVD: 1.8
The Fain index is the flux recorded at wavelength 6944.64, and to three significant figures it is 20.6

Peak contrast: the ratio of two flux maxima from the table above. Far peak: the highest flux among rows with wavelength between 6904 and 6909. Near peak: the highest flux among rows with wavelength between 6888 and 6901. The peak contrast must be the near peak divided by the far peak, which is 1.00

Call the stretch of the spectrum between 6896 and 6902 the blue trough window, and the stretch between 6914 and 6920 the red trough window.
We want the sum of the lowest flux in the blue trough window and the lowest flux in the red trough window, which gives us 45.5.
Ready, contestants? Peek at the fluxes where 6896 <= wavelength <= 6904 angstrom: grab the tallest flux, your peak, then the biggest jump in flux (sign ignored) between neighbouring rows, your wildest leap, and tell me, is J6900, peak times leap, 27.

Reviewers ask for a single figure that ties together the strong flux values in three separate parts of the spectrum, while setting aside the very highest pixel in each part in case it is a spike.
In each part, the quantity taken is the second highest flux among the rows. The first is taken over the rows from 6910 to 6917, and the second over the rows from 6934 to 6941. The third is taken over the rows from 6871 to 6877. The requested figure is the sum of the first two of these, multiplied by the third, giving 1177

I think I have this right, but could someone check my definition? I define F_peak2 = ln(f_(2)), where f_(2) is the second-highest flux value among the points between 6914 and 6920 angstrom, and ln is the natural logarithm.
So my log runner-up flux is 3.22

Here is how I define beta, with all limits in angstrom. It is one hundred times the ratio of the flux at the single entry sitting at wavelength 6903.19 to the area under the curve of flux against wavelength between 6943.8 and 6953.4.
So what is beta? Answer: 10.2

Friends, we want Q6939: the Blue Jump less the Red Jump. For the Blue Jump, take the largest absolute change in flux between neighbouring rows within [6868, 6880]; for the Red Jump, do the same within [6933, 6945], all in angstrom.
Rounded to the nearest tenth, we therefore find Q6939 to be -1.0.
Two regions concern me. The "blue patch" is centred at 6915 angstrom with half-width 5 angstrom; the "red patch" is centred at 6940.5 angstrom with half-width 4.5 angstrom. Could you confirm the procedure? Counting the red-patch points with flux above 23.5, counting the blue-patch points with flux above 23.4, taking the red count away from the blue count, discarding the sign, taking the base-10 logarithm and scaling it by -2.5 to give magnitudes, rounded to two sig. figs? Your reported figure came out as -1.5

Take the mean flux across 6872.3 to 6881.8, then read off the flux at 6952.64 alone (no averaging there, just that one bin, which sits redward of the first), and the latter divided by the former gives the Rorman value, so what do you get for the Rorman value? 1.04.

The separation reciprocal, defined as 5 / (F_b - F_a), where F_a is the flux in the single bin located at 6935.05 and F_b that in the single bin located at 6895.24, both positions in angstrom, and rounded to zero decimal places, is -6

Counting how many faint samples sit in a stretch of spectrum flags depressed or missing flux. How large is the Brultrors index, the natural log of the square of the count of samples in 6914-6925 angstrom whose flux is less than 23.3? 3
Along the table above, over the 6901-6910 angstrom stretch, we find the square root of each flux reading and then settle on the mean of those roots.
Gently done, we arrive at 4.81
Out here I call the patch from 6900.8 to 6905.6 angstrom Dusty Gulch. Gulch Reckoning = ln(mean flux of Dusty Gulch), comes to 3.10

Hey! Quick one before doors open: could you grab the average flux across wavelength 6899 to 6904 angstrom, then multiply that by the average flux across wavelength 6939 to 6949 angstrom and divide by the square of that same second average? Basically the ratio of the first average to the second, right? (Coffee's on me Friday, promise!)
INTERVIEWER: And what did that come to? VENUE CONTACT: 1.06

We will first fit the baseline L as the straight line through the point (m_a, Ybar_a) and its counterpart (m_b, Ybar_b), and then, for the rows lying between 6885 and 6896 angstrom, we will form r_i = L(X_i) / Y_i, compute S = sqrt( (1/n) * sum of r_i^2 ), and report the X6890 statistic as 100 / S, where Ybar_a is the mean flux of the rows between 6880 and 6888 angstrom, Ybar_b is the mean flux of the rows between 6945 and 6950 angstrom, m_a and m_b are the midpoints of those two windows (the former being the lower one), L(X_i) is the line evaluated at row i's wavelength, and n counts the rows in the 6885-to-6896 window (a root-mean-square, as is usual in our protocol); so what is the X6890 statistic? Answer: 104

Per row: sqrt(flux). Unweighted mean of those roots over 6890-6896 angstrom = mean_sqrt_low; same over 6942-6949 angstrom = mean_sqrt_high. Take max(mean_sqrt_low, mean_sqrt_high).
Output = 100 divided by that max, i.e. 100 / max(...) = 20.4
